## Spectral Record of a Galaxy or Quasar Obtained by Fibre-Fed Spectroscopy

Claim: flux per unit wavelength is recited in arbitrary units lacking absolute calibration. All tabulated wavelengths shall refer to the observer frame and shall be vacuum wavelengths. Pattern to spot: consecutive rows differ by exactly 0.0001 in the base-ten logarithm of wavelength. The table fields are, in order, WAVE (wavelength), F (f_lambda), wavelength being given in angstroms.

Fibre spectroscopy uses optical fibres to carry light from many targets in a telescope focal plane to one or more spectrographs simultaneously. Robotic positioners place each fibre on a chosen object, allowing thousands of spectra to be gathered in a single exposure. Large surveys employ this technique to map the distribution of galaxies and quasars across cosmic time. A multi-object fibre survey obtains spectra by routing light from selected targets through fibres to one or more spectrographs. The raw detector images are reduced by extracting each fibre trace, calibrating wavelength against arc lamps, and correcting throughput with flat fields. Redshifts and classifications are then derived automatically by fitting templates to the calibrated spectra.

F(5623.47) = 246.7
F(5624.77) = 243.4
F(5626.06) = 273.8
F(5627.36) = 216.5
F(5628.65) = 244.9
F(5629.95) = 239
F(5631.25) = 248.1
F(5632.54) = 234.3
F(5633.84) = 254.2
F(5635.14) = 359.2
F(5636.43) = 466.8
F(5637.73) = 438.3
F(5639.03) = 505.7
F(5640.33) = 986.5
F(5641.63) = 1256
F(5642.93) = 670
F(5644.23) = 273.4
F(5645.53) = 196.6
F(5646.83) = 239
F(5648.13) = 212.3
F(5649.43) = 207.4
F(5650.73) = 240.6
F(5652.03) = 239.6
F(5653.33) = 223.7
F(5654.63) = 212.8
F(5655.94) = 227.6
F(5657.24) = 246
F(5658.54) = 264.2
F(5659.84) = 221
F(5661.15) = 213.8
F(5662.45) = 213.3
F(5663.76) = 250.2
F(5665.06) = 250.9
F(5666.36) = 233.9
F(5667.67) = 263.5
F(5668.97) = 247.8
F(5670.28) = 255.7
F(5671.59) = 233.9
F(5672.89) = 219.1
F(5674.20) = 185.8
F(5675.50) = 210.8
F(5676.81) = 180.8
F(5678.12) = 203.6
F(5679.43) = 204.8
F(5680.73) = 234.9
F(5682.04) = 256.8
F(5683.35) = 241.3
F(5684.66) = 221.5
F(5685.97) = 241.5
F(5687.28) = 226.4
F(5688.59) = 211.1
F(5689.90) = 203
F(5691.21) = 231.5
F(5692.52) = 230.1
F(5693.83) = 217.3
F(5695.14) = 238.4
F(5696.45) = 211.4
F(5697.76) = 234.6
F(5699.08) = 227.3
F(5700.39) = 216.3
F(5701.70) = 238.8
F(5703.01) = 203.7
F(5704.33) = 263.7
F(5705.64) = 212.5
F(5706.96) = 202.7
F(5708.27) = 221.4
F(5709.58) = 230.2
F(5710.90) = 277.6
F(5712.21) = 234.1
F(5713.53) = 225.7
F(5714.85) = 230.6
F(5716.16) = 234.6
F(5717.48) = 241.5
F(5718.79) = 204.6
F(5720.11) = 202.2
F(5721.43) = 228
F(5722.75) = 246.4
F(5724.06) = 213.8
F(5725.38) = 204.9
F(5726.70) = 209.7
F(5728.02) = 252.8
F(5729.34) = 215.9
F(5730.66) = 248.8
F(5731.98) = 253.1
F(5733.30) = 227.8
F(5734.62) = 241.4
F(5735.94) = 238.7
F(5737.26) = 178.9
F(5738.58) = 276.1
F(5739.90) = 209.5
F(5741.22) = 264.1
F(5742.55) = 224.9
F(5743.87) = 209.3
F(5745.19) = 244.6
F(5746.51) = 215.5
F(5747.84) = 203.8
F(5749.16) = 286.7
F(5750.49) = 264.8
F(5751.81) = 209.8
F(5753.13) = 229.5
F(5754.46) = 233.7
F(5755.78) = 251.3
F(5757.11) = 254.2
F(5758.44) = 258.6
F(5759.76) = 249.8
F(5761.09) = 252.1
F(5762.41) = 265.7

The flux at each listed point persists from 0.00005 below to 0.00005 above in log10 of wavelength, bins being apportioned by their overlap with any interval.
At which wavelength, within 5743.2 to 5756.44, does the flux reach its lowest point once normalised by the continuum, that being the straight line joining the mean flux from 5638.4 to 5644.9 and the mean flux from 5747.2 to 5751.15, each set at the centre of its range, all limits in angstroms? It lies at 5743.87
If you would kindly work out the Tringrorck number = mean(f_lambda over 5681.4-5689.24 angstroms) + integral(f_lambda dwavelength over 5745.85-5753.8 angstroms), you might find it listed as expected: 2100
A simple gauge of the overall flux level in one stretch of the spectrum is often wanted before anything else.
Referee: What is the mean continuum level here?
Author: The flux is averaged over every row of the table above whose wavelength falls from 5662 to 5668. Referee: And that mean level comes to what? 242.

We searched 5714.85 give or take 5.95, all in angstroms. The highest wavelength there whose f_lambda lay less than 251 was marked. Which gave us 5720.11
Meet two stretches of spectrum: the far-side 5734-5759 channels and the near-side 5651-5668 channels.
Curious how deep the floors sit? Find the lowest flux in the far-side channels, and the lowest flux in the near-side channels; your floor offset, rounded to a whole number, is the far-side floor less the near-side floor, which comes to -34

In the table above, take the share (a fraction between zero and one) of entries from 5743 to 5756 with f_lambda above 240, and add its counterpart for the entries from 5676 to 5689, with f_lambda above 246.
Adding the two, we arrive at 0.50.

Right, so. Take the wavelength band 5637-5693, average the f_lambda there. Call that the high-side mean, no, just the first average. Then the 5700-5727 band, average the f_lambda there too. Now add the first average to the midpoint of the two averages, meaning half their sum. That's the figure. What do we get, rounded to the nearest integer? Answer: 550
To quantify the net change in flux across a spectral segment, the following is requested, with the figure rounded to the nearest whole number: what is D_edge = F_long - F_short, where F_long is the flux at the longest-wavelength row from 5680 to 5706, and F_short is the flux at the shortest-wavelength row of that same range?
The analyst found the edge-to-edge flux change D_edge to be -22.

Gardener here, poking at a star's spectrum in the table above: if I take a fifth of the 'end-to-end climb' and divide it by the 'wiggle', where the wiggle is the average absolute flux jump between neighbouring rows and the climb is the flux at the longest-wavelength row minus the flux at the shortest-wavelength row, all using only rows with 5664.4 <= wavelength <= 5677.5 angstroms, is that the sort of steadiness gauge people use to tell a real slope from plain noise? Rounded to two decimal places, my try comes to -0.65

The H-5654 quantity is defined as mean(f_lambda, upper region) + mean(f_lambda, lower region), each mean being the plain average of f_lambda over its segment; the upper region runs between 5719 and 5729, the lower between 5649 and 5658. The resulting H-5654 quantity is 451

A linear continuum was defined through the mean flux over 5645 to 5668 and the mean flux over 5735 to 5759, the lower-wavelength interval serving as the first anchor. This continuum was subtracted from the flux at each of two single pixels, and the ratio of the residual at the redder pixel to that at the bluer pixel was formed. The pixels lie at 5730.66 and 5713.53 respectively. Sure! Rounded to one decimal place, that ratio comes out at -1.6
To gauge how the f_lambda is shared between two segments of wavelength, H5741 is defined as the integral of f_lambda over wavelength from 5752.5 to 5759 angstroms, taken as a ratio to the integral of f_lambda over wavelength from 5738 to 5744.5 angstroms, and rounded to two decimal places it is 1.04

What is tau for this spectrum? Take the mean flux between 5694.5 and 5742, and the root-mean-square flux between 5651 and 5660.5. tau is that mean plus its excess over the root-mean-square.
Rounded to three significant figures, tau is 225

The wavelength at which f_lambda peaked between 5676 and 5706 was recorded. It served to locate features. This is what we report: 5704.33 angstroms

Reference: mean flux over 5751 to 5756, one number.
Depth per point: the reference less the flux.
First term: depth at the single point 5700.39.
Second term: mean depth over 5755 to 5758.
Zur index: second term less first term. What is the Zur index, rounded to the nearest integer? -36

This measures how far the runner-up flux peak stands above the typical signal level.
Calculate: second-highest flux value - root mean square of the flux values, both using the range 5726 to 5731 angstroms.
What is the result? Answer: 16.2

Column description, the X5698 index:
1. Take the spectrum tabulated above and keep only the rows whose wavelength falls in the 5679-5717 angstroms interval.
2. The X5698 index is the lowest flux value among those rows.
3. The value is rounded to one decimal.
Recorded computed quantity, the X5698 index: 202.7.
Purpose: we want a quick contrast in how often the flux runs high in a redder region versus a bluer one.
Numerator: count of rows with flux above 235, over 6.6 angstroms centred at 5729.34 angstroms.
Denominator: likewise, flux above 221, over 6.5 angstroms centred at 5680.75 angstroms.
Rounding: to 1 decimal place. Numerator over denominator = 1.0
